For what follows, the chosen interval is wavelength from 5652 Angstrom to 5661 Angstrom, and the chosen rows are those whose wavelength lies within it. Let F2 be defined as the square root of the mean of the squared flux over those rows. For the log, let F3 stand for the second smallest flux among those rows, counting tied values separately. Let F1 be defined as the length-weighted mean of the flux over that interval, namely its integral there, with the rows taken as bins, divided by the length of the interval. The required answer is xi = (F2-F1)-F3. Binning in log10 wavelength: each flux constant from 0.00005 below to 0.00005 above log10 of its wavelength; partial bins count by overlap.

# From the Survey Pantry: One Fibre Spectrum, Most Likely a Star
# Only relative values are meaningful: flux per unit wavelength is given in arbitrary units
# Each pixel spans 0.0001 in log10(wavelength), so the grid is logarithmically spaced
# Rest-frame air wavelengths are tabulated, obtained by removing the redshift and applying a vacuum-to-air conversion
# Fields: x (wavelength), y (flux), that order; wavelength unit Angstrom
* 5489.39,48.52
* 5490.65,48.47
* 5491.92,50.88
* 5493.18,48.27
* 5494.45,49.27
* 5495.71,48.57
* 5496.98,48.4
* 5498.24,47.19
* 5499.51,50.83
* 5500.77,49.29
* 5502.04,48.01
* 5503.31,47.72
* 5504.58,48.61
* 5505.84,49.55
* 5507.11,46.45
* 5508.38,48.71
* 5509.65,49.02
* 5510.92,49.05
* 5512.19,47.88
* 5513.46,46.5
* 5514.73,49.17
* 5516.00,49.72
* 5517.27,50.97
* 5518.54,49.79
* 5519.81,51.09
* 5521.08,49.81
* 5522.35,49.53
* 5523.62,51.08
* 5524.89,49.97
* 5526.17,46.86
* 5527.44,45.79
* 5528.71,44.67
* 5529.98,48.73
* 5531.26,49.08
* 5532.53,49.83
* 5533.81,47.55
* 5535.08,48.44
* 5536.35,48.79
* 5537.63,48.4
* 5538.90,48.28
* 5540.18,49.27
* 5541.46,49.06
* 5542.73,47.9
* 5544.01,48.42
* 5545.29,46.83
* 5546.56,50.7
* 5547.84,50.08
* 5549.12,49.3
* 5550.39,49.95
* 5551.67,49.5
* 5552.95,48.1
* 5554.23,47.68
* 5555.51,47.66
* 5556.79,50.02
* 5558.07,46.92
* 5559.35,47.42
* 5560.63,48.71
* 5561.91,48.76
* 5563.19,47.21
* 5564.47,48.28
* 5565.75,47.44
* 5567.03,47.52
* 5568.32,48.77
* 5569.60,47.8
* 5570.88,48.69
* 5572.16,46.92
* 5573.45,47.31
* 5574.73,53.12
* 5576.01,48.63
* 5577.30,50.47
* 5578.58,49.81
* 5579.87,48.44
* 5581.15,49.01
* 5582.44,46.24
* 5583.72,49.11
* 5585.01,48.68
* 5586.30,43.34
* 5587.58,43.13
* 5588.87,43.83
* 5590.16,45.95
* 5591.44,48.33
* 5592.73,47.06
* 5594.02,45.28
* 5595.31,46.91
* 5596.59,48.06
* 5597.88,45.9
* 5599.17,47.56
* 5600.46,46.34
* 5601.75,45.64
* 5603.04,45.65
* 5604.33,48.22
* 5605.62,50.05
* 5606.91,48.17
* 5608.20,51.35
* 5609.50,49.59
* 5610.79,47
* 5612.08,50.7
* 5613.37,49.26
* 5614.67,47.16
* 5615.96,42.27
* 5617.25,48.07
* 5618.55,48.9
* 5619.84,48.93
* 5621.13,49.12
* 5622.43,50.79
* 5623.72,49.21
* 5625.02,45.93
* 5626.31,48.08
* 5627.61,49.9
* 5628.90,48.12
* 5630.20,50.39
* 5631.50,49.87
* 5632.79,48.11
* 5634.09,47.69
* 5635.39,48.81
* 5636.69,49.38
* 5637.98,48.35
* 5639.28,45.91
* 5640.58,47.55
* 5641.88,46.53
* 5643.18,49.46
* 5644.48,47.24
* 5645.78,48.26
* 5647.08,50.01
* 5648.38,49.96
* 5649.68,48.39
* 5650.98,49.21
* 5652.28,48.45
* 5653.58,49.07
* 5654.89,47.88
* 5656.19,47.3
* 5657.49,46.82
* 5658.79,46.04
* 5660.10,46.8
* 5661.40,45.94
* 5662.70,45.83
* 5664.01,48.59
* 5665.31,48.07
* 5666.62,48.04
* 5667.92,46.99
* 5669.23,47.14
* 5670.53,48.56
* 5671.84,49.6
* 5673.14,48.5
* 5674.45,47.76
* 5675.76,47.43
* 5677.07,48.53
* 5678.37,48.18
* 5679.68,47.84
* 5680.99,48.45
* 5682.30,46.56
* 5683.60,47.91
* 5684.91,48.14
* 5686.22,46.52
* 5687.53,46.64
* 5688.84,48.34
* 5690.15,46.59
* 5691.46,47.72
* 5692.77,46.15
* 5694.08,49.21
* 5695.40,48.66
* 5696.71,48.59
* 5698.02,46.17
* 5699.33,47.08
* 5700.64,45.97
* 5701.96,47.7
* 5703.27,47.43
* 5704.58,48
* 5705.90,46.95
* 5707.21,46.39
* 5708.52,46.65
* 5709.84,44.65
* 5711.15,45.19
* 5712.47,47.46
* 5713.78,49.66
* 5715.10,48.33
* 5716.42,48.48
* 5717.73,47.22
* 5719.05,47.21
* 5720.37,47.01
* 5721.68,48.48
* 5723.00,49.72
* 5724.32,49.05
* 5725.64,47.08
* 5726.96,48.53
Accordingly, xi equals -46.7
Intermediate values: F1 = 47.4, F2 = 47.5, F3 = 46.8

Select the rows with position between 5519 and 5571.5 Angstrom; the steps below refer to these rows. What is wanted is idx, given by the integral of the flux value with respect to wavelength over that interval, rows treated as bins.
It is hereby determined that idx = 2548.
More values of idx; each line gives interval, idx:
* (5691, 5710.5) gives 919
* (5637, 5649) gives 578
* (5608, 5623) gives 727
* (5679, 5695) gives 760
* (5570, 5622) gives 2481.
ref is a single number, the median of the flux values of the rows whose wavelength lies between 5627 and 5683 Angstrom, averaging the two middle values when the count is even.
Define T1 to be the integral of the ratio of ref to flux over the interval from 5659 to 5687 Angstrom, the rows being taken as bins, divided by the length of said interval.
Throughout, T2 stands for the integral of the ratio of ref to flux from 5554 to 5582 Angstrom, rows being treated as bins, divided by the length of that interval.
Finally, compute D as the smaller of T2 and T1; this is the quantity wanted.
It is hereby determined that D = 0.99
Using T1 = 1.01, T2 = 0.99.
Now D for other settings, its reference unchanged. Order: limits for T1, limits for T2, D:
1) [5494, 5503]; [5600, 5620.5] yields 0.99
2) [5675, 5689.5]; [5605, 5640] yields 0.99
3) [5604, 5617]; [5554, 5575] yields 1.00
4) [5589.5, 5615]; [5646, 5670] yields 1.01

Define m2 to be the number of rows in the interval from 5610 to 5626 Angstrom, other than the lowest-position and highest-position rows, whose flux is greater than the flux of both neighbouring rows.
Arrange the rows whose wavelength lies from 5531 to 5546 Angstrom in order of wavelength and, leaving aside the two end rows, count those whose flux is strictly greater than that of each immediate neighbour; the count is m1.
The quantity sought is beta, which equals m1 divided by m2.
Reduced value 2.0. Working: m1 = 4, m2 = 2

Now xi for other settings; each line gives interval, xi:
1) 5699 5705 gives -47.1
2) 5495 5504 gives -47.7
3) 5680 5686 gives -47.8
